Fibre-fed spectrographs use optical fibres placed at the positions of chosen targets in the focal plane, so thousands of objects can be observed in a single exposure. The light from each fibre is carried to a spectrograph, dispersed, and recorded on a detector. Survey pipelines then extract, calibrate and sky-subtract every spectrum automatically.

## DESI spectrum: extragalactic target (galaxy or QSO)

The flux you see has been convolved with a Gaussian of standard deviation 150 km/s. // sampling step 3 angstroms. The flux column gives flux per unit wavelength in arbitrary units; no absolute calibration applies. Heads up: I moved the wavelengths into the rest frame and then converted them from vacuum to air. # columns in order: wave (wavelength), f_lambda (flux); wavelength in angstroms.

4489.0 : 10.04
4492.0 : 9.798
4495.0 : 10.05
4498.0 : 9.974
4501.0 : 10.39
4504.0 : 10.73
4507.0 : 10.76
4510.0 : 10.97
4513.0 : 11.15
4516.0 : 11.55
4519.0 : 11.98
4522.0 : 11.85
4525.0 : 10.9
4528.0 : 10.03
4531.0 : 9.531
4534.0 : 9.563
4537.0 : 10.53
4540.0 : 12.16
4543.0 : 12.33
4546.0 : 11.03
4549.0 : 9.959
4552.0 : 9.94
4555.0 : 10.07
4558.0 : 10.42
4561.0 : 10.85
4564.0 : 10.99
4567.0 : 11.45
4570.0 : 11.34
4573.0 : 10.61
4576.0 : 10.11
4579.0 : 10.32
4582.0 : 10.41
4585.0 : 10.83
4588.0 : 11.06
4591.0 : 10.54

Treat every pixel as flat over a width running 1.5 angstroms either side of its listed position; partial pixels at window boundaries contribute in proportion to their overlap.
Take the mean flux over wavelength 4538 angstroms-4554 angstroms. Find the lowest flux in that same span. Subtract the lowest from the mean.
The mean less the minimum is 1.1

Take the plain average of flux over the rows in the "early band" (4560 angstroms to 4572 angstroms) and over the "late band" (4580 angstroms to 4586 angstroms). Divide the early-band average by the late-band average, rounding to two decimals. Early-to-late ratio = 1.05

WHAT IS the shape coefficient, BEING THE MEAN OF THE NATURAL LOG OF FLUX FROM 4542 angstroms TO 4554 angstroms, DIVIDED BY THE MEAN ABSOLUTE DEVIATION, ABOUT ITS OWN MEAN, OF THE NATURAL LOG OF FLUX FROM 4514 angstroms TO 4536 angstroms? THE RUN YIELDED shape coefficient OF 28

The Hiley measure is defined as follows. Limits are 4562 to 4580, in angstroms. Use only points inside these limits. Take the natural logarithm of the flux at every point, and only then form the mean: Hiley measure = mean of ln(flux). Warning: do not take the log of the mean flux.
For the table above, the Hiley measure 2.38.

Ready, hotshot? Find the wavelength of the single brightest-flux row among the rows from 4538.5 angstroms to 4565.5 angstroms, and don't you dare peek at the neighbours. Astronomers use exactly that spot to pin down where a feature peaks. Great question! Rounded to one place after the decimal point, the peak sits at 4543.0 angstroms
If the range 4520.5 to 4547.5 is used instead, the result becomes 4543.0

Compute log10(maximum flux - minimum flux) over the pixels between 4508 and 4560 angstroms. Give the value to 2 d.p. 0.45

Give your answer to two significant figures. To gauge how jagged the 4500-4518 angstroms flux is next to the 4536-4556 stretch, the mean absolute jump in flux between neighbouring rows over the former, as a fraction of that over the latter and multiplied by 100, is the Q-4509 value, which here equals 32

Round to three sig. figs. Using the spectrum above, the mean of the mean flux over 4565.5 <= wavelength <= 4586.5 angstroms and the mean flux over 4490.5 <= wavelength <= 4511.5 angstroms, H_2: 10.6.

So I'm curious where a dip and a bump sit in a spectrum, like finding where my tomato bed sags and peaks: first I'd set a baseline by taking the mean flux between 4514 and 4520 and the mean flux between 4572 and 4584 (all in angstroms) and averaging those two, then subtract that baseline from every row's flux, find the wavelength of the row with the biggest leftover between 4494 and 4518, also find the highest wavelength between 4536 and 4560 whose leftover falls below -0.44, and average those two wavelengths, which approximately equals 4537.0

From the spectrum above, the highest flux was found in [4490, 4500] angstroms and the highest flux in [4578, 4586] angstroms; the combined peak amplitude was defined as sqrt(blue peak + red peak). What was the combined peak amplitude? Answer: 4.57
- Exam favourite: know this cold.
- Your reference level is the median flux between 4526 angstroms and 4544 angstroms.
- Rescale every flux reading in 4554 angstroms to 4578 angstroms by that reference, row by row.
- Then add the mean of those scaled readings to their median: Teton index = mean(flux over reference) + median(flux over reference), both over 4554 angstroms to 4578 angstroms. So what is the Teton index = 2.088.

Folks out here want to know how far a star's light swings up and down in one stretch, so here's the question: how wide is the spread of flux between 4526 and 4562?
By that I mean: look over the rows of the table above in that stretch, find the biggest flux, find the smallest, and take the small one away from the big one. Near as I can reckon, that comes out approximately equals 2.8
